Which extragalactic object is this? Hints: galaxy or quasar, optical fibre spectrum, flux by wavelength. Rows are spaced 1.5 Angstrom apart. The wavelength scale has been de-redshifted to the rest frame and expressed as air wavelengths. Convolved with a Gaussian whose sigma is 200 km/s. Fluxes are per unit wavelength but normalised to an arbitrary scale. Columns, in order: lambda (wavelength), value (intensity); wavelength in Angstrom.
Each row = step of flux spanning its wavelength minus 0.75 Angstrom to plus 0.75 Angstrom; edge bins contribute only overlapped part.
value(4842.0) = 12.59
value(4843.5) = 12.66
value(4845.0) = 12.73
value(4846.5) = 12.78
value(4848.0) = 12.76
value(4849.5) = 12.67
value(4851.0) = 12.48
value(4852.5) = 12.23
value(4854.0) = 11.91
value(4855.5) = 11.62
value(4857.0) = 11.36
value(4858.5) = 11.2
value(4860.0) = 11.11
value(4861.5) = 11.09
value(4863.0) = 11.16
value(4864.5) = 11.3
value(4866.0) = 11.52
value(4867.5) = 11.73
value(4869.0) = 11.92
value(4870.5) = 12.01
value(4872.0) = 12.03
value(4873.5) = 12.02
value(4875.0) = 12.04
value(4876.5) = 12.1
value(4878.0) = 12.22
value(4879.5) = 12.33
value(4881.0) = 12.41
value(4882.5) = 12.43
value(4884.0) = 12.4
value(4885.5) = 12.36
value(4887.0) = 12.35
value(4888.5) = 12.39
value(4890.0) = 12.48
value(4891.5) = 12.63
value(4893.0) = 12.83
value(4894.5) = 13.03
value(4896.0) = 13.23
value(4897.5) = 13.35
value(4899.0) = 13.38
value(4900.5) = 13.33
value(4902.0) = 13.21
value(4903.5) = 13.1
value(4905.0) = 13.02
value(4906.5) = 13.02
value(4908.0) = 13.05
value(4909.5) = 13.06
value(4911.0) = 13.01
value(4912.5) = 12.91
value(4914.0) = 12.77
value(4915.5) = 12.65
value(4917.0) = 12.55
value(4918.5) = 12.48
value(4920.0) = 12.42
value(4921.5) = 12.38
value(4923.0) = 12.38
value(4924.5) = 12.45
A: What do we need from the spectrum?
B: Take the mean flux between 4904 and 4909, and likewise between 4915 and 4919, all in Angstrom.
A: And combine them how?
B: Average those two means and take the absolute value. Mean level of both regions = 12.8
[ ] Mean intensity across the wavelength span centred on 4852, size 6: 12.3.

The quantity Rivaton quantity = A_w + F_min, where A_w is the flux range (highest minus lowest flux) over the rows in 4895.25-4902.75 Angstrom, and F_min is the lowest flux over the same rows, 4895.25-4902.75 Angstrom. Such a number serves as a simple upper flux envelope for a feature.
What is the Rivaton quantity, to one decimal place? 13.4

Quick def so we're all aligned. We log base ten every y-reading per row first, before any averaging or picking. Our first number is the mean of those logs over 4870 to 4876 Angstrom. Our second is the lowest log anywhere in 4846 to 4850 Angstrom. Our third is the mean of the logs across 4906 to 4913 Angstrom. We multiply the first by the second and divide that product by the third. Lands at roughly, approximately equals 1.07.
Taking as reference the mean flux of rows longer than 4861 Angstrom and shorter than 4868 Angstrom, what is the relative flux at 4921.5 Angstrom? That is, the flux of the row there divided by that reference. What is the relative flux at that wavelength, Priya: 1.09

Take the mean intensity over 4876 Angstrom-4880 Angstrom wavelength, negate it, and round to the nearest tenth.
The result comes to -12.2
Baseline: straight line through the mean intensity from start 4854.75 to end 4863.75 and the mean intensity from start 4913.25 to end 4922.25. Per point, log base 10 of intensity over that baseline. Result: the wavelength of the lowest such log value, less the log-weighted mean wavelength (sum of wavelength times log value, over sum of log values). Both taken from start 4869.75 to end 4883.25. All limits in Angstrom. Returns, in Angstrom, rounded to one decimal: -2.0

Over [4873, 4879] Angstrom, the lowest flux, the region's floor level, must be 12.02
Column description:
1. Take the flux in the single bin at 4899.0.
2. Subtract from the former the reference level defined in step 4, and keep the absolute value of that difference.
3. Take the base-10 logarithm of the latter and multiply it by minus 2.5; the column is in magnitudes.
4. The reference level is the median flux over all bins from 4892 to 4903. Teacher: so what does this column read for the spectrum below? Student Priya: 2.1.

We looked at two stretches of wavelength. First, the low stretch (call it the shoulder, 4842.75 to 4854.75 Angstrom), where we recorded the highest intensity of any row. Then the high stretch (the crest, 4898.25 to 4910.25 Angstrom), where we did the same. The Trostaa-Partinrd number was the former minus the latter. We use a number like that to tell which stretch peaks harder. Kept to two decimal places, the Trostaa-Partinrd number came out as -0.60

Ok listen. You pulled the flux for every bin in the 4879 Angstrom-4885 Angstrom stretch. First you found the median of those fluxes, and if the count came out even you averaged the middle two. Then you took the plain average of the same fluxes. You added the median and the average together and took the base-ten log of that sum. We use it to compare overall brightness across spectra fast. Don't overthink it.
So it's 1.394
